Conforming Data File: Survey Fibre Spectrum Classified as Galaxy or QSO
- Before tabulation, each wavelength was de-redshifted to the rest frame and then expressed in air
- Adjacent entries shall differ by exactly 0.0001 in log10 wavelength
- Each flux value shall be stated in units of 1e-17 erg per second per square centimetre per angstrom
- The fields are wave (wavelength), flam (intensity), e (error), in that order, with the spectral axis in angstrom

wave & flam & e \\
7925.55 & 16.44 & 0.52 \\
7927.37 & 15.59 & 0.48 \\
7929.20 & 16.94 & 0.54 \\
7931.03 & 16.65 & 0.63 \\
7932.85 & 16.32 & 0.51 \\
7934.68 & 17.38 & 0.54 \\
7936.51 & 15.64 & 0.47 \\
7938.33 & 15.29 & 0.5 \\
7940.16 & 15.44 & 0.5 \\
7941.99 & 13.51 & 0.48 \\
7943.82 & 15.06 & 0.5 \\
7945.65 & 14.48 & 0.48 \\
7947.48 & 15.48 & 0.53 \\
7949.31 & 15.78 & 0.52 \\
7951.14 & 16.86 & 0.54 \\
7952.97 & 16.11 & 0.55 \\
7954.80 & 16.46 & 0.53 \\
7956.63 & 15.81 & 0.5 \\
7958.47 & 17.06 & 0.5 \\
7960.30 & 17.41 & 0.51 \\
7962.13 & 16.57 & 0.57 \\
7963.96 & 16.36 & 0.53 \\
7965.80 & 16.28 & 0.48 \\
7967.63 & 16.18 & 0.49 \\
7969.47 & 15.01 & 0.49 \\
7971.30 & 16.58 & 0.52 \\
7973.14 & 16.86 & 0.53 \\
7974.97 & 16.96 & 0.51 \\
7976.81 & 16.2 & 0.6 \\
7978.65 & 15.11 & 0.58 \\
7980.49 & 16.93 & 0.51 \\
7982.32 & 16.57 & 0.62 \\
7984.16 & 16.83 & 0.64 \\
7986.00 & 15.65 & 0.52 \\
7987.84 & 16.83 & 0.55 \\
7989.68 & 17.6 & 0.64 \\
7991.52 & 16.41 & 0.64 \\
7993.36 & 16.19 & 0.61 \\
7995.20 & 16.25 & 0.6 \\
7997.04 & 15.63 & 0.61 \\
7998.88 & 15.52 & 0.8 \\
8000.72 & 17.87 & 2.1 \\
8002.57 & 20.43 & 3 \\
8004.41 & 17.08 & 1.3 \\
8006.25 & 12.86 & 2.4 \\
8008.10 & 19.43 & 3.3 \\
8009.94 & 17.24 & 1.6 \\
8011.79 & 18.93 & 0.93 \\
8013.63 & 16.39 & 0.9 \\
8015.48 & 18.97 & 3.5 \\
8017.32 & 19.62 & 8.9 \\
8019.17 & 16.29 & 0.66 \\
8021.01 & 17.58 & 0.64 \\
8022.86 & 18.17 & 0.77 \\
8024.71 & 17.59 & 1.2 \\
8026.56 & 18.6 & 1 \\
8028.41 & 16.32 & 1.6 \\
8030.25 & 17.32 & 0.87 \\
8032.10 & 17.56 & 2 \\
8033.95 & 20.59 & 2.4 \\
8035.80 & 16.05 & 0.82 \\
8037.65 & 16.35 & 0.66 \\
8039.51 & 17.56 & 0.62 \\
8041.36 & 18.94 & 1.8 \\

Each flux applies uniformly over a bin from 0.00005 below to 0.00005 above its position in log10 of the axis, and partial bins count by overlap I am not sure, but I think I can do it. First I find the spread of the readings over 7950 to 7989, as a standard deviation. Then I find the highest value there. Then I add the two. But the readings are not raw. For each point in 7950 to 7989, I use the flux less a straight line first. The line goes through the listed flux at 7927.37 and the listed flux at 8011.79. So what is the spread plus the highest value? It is 1.3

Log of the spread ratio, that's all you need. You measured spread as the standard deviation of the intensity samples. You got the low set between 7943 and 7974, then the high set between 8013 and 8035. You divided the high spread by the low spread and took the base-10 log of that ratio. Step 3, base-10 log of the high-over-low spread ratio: 0.23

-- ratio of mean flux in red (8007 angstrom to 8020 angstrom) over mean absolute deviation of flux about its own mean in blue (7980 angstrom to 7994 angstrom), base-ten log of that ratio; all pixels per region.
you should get 1.63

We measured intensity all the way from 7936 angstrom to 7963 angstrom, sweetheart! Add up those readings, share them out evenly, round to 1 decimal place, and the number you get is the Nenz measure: 15.8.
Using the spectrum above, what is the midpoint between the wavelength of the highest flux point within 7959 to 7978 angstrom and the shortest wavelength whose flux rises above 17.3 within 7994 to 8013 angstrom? 7980.5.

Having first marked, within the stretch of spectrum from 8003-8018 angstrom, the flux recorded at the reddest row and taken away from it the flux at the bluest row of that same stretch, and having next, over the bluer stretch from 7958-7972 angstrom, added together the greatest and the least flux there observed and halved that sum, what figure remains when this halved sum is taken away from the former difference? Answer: -13.7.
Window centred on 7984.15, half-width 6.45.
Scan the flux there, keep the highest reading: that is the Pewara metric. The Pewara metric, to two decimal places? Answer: 17.60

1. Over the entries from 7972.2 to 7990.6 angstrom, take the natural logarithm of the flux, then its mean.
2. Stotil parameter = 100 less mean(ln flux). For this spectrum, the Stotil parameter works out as 97.2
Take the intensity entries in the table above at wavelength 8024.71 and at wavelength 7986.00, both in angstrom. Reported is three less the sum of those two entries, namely -30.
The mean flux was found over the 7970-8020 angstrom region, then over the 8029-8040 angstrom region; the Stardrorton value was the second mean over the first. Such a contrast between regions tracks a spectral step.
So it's 1.04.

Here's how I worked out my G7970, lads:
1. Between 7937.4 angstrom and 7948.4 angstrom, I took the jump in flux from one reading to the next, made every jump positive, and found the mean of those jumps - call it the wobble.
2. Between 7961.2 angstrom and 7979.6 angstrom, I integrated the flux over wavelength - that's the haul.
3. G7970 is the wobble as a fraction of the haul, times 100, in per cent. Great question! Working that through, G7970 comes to 0.35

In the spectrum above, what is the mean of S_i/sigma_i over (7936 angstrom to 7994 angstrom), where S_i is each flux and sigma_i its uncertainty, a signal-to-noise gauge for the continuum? 30.3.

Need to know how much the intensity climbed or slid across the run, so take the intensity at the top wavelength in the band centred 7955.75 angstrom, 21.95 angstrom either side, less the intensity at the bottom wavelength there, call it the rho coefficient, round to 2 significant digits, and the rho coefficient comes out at -1.2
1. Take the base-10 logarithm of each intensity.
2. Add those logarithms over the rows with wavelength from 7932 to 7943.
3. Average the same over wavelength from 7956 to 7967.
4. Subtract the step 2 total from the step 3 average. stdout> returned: -5.93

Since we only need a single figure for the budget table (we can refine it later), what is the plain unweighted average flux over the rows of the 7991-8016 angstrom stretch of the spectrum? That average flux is 17.1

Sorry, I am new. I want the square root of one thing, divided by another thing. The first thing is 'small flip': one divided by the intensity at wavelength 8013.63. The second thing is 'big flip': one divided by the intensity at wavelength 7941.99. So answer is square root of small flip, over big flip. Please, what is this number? 3.3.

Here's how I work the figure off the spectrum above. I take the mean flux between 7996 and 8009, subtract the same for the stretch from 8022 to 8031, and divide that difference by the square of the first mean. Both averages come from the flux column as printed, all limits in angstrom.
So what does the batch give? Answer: -0.0022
